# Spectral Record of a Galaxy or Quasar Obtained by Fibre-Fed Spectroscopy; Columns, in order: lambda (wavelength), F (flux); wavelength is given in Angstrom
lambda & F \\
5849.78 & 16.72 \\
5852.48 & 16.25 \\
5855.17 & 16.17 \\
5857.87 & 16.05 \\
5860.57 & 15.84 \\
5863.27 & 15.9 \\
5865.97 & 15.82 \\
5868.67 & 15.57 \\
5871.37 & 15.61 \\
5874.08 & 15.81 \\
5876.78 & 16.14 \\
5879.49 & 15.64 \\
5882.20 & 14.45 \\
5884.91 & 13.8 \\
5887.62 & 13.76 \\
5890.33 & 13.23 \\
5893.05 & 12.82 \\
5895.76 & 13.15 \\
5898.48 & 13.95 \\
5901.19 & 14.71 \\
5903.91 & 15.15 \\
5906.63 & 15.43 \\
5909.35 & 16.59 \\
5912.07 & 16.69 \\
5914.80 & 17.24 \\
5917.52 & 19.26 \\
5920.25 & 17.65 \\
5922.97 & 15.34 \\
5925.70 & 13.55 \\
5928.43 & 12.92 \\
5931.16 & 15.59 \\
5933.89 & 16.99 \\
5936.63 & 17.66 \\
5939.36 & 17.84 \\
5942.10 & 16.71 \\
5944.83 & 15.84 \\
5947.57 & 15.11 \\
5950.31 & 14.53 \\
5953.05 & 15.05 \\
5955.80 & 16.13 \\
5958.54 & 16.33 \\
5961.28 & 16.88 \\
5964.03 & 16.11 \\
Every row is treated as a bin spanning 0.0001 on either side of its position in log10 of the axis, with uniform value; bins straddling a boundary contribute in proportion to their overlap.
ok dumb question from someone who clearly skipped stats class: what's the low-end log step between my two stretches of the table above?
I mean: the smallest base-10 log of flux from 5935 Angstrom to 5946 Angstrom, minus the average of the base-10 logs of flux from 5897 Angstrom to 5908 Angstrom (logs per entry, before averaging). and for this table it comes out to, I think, 0.030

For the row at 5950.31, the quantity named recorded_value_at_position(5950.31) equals 14.53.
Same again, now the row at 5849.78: 16.72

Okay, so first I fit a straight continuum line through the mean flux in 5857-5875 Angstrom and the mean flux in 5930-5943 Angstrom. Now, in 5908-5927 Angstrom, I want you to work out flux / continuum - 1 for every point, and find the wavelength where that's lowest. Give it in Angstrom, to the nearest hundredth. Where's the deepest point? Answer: 5925.70 Angstrom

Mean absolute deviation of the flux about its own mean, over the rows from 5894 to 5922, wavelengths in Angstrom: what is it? 1.5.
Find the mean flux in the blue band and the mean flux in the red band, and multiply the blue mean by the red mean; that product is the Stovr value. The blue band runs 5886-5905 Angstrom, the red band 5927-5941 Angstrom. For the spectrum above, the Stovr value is 224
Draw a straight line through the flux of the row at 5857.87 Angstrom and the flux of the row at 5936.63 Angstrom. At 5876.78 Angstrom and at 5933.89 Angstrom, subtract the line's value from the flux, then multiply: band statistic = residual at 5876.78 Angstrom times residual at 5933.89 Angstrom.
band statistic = 0.18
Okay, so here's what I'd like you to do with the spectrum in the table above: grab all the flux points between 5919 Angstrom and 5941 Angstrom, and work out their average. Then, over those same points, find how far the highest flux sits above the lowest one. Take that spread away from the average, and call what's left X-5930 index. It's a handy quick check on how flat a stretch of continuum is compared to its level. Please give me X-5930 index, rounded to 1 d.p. 11.0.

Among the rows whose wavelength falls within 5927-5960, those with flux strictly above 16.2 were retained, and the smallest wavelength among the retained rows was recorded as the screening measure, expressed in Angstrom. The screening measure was 5933.89 Angstrom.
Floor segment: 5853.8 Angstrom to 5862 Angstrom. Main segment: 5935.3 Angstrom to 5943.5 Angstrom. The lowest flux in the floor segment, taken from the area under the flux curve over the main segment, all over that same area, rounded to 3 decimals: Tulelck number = 0.889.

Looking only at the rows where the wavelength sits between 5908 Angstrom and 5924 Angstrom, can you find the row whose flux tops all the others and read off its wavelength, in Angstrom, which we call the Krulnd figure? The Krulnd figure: 5917.52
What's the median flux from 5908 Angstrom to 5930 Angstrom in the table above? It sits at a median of 16.6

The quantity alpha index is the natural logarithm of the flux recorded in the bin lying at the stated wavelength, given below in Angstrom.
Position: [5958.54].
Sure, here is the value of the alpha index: 2.79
